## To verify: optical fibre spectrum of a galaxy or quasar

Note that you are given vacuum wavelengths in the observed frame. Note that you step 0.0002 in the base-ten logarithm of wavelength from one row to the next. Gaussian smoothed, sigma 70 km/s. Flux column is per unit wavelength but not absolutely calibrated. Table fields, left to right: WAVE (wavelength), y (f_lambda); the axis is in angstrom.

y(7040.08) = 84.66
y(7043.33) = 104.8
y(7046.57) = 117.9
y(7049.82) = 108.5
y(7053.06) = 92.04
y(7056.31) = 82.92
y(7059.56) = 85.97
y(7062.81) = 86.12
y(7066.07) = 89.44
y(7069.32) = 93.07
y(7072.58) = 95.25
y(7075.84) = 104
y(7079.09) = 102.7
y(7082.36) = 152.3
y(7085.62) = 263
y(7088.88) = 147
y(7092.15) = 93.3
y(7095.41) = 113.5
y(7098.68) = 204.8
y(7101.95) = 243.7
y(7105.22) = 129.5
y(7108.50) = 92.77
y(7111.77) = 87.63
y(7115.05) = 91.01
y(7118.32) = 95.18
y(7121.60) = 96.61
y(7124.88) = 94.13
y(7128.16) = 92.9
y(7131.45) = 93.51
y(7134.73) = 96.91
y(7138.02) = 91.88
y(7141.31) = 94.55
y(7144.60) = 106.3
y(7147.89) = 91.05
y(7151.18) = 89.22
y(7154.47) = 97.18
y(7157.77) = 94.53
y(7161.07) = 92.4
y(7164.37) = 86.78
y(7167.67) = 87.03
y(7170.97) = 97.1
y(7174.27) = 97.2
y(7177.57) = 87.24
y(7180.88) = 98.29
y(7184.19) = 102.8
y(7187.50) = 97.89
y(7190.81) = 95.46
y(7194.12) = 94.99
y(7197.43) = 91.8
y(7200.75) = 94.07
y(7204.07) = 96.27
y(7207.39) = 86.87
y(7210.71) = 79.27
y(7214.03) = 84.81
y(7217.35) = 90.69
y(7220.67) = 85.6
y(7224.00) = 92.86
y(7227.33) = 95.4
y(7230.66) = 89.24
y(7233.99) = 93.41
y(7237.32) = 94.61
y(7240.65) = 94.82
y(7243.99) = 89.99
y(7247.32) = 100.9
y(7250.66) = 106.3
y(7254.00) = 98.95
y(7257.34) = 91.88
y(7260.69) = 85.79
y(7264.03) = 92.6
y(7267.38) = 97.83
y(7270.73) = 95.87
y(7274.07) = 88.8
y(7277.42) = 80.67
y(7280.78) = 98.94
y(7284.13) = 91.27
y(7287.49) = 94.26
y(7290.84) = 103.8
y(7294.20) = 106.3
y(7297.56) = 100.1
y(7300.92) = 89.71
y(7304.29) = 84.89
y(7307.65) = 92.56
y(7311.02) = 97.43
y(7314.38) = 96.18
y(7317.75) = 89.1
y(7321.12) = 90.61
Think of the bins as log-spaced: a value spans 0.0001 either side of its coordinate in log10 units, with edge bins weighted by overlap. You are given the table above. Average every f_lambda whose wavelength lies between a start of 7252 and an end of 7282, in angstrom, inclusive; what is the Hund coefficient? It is 92.4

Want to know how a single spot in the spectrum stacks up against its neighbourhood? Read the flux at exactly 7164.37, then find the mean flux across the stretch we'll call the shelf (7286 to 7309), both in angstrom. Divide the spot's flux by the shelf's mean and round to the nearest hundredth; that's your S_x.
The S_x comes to 0.90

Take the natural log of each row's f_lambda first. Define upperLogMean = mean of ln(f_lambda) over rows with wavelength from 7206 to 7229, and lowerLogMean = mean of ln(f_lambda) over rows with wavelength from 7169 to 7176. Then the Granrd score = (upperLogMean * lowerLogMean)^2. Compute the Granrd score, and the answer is 419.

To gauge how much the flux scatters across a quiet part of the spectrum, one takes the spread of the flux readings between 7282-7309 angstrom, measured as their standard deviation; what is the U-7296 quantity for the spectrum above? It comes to 7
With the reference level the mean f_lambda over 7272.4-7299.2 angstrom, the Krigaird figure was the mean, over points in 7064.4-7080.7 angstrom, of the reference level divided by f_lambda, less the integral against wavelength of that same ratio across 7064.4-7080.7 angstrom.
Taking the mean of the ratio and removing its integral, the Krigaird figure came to -15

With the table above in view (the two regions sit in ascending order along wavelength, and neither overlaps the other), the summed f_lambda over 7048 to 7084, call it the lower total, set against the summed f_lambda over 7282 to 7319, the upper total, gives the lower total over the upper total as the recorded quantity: 1.04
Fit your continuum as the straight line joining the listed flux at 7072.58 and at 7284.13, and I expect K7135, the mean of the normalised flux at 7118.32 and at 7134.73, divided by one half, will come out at 2.04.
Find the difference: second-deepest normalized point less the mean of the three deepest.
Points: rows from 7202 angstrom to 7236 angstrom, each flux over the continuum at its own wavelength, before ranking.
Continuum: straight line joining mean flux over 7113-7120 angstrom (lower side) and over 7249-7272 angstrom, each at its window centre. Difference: 0.017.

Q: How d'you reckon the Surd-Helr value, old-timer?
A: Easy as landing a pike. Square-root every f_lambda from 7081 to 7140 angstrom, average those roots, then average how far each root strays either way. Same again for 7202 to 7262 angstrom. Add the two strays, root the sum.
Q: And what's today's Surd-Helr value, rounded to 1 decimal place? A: 1.4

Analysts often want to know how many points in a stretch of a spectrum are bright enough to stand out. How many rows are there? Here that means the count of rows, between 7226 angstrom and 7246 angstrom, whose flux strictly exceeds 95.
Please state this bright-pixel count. 1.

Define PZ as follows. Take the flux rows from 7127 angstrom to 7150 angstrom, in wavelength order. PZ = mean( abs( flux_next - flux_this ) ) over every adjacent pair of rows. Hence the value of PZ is 6.5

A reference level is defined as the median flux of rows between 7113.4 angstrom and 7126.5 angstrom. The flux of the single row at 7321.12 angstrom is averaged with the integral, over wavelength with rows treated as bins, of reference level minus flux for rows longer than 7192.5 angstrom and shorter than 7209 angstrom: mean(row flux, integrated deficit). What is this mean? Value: 61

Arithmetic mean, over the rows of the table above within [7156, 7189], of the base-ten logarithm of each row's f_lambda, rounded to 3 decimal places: 1.973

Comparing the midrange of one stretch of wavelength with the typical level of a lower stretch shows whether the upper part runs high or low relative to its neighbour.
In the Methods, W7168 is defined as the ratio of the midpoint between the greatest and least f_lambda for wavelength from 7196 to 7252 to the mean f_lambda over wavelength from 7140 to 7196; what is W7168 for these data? 0.98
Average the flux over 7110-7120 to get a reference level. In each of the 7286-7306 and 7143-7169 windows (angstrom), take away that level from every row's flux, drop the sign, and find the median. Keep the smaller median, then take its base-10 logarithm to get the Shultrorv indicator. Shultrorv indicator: 0.6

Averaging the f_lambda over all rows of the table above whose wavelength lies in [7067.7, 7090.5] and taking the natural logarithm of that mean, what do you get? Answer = 4.92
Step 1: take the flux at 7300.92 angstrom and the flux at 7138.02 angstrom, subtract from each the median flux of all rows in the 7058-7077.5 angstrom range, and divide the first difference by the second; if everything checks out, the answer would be -2.5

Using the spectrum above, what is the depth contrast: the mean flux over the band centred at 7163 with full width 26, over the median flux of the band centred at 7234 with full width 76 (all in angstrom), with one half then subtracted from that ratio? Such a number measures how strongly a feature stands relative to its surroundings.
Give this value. 0.50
